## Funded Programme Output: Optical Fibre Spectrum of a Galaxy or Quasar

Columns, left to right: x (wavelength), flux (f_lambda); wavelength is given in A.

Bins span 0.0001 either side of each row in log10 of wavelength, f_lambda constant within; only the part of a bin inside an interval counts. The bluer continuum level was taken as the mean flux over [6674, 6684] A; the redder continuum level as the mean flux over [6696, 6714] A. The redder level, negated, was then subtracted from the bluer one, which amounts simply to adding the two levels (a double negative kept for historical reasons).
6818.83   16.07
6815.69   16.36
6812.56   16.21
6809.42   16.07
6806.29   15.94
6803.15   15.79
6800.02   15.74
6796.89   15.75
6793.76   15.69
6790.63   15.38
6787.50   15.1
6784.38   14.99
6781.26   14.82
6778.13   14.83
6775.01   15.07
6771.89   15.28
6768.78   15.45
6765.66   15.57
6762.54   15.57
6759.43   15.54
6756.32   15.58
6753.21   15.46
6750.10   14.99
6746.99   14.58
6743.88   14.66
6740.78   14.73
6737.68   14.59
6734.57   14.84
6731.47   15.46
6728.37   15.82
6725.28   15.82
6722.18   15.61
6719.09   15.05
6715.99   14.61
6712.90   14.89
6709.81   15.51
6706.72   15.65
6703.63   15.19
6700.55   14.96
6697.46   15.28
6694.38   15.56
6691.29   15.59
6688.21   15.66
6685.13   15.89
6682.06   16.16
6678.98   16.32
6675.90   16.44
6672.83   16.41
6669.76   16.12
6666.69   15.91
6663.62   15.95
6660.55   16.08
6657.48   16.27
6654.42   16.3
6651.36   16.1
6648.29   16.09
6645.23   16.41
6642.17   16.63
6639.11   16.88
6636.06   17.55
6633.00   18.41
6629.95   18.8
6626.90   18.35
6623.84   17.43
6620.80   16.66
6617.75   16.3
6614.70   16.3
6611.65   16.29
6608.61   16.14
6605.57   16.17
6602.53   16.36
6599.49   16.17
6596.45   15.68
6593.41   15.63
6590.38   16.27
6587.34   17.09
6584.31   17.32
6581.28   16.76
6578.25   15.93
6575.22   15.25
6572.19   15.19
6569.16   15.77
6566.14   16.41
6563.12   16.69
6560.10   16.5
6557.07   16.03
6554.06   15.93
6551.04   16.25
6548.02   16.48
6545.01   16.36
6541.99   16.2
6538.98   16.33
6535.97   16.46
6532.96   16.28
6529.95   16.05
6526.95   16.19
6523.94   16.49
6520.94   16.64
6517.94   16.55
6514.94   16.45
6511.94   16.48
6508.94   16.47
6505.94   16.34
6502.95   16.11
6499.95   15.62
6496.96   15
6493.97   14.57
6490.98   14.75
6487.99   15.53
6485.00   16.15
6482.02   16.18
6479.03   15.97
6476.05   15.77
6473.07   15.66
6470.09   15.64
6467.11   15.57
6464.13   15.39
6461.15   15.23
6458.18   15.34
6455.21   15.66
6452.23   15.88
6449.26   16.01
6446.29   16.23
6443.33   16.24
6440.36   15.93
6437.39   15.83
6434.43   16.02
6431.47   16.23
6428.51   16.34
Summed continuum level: 31.6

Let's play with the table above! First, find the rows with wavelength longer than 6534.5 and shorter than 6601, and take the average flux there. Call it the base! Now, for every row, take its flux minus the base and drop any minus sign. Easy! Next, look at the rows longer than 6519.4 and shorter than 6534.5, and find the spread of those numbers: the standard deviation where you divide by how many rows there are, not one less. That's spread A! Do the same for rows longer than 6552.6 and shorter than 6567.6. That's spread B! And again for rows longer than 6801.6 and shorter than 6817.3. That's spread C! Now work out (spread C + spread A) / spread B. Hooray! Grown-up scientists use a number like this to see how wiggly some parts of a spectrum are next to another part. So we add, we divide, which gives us 2.7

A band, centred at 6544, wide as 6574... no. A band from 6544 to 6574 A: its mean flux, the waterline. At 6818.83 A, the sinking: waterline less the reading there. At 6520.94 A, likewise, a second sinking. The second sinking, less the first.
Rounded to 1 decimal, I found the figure -0.6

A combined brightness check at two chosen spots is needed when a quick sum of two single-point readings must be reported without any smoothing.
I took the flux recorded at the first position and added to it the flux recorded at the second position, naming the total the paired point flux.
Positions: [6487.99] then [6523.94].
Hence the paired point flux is 32.0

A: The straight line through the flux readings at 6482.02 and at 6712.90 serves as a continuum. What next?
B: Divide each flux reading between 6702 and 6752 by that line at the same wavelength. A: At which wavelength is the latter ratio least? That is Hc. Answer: 6715.99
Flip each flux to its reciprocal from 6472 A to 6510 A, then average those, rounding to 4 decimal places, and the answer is 0.0638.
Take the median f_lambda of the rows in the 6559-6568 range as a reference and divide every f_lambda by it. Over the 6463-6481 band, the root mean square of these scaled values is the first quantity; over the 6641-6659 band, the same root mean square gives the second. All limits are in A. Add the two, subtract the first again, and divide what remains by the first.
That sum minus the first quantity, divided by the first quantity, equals 1.04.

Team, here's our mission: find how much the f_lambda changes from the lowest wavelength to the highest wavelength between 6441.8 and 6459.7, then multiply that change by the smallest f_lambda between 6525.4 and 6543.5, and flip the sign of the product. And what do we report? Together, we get 14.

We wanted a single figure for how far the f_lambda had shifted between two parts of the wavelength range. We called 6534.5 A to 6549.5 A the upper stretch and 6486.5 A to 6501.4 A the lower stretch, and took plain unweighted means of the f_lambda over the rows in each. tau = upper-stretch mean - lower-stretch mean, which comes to 1.3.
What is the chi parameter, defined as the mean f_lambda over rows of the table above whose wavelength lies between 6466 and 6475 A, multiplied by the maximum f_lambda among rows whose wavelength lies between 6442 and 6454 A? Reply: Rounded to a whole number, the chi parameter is 254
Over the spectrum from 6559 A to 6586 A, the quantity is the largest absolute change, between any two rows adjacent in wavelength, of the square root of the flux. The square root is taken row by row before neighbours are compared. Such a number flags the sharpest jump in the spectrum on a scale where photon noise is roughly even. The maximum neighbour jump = 0.103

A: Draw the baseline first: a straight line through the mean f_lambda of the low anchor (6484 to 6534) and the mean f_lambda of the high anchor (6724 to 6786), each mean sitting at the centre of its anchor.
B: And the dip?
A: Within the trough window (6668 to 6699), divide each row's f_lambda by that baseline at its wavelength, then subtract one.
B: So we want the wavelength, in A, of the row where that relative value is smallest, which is 6697.46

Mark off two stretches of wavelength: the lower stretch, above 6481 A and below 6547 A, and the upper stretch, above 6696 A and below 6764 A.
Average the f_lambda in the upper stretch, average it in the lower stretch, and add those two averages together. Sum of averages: 31.3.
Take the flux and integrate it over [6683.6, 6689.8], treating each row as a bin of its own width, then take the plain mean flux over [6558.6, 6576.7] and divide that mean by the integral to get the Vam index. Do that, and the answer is 0.16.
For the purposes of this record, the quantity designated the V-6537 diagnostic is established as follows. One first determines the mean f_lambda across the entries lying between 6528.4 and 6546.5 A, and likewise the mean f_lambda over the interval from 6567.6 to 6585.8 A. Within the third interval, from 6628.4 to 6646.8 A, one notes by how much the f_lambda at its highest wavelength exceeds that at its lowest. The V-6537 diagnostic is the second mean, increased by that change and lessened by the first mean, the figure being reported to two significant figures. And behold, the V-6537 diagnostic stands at -2.6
